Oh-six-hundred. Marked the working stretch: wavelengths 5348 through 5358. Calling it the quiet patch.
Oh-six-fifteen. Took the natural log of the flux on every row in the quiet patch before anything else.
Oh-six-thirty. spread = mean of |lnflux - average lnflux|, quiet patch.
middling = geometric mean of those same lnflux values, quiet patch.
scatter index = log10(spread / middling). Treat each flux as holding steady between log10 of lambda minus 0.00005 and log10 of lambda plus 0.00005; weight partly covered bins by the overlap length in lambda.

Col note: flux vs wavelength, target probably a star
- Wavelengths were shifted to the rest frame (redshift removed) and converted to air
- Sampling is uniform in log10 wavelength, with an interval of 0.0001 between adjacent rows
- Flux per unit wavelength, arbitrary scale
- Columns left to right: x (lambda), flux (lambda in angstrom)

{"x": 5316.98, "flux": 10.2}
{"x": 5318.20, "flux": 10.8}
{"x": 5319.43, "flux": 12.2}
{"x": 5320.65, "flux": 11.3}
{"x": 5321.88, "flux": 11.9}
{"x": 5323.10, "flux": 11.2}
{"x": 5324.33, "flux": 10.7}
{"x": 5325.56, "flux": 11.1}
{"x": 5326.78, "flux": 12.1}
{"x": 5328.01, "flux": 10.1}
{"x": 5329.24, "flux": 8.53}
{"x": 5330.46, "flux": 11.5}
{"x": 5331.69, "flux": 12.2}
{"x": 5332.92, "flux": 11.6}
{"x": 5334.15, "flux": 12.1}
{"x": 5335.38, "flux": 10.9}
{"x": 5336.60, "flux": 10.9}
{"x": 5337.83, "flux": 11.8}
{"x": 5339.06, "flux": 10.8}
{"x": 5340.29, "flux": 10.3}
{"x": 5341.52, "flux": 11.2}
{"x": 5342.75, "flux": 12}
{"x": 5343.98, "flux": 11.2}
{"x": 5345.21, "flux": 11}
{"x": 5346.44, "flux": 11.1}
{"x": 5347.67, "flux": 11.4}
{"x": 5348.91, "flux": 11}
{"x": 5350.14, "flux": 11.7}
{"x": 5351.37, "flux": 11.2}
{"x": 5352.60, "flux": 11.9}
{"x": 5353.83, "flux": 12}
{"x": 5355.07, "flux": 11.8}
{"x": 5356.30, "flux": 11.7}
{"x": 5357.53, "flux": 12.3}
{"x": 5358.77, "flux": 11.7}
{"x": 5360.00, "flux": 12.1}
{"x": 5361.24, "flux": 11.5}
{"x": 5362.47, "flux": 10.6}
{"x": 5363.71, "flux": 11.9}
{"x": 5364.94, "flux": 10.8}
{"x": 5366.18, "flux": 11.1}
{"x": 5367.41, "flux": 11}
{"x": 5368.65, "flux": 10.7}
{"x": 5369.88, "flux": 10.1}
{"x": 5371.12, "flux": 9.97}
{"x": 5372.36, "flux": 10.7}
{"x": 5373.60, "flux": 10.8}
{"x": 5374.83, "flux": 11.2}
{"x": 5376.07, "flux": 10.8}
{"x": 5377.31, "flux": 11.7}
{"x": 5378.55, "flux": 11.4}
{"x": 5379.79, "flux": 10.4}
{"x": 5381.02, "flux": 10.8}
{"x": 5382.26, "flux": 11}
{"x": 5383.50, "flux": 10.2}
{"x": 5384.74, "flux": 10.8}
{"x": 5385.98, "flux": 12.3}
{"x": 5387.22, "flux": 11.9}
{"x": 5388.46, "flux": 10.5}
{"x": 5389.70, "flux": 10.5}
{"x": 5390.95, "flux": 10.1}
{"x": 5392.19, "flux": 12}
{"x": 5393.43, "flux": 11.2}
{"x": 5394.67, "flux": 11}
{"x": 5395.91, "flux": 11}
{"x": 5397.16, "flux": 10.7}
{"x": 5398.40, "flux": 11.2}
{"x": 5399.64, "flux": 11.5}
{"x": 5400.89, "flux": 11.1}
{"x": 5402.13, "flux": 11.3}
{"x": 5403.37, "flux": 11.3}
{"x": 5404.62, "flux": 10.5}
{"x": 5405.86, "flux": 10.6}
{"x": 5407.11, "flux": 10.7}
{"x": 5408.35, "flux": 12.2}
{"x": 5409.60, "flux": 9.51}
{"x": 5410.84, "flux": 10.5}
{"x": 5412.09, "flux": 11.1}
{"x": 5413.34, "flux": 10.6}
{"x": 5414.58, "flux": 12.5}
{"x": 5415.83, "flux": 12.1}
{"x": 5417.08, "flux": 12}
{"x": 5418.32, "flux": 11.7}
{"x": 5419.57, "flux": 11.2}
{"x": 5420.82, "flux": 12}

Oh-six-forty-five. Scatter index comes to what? -1.97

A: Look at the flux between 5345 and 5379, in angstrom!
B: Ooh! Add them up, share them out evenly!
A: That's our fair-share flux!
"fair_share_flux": 11.3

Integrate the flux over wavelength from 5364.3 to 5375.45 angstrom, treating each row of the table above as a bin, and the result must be 119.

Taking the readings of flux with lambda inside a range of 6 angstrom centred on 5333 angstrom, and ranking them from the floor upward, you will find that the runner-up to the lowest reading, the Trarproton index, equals 11.5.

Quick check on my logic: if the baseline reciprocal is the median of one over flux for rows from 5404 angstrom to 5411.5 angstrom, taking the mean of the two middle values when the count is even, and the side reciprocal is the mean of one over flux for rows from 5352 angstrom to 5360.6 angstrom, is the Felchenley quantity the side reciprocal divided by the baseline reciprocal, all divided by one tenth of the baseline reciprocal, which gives 93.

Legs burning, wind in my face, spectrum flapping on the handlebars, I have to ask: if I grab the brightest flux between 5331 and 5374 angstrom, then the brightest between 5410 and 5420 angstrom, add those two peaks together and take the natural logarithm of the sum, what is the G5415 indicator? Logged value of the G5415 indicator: 3.21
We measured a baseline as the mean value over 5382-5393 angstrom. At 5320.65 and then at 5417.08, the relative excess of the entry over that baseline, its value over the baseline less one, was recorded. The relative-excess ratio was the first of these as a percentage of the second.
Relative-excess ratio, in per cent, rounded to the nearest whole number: 28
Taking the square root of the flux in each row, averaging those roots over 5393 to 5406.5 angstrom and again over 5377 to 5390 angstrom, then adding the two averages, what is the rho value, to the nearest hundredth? 6.64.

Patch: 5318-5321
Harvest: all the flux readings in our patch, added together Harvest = 34.3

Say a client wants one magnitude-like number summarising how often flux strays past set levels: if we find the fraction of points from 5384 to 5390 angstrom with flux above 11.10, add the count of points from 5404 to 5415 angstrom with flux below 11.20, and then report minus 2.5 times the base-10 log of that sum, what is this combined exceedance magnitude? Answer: -2.17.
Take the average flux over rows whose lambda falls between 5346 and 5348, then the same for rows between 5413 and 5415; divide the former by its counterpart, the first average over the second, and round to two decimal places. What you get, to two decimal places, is 0.97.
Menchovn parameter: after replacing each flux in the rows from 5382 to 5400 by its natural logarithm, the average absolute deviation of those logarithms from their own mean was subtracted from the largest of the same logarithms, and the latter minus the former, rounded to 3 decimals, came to 2.465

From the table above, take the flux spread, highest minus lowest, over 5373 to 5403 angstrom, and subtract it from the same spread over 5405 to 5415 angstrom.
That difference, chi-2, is 0.8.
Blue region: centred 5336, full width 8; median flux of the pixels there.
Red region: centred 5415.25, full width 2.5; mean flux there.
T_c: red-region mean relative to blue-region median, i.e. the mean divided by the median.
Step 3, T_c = 1.09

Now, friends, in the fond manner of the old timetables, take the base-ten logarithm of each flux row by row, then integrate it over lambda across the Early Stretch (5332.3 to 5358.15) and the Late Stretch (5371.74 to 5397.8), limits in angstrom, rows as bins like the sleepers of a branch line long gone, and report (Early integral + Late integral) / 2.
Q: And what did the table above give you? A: 27.2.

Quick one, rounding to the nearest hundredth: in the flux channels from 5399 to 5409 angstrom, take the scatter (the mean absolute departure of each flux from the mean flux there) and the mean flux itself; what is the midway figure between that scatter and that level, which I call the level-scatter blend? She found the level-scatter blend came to 5.79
